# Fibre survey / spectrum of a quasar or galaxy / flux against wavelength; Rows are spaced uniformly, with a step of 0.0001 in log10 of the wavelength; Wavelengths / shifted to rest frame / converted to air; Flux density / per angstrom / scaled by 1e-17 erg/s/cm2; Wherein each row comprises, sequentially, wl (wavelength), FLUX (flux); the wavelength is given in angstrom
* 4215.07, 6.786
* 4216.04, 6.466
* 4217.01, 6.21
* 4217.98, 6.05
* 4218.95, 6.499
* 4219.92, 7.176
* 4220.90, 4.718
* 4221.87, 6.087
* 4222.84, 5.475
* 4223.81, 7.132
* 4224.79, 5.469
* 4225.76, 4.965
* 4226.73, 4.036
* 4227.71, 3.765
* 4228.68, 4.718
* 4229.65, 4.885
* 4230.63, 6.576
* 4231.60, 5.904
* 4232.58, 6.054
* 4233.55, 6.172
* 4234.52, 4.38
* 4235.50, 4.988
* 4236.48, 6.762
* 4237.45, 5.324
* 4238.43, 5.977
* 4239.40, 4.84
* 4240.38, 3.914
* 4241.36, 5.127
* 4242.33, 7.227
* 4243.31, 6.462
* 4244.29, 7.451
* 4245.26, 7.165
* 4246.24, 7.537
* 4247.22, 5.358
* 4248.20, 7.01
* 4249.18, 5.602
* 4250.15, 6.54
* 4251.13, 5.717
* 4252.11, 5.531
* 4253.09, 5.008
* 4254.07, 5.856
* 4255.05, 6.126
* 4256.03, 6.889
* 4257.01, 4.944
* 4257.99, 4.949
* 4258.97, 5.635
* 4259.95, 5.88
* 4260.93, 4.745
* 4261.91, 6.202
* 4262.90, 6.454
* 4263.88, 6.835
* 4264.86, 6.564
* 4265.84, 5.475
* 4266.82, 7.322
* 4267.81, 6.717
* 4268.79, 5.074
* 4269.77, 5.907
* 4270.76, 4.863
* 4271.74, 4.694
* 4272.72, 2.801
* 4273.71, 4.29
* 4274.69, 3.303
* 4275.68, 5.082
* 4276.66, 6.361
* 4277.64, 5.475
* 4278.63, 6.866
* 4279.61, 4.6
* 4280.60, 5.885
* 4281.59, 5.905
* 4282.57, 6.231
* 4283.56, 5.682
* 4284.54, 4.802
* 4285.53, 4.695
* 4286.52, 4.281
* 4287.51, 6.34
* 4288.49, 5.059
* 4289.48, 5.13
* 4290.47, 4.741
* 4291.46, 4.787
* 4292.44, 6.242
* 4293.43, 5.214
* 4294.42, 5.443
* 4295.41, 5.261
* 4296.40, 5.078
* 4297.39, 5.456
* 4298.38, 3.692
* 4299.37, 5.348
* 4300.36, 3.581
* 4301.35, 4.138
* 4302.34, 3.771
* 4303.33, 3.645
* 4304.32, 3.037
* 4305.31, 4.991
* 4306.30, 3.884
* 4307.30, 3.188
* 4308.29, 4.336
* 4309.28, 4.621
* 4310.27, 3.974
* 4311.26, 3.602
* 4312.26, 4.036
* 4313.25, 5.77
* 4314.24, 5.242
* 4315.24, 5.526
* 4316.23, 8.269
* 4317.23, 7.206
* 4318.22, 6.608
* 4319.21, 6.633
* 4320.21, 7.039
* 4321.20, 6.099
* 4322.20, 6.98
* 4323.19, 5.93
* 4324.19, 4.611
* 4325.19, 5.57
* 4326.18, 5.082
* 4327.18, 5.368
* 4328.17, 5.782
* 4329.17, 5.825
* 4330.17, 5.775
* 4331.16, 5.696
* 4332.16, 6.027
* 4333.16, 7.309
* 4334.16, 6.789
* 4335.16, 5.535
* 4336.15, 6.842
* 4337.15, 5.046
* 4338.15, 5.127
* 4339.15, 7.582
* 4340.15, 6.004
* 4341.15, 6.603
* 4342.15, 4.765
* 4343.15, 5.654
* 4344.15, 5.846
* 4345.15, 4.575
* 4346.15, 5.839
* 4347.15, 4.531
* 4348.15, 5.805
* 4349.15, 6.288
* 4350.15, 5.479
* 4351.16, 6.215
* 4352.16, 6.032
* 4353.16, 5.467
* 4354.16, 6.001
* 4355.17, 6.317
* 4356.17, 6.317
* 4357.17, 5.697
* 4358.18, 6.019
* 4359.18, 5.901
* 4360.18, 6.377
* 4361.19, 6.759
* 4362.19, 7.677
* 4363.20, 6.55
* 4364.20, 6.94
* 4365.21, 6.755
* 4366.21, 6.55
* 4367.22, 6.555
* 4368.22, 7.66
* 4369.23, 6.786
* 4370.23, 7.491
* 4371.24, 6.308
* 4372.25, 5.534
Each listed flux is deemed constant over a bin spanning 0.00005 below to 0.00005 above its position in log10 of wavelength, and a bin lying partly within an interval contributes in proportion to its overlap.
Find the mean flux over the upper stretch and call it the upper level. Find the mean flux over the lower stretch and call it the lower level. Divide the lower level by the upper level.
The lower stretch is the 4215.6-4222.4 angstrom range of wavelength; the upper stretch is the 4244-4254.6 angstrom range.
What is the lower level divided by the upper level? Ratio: 0.99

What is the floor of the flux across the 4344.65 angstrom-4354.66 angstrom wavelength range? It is 4.531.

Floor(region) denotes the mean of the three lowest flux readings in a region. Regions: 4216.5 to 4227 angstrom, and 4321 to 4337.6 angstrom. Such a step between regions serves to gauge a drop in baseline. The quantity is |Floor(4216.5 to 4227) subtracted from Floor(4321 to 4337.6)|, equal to 0.34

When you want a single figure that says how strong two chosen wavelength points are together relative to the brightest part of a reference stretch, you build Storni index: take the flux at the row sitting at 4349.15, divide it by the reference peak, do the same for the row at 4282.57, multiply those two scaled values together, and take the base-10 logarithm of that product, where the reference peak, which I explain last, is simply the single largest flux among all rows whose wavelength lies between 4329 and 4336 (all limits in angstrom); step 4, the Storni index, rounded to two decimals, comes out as -0.13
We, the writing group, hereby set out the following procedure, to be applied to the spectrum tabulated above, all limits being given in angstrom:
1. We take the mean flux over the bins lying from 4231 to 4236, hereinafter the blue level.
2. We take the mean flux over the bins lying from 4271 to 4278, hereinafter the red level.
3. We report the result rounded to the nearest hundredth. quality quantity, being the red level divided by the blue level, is 0.83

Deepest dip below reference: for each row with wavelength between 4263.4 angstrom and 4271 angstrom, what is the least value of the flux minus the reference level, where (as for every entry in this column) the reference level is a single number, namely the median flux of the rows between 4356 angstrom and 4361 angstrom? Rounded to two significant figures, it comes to -1.2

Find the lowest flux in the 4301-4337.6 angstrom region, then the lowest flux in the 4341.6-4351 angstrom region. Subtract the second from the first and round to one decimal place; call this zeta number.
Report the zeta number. -1.5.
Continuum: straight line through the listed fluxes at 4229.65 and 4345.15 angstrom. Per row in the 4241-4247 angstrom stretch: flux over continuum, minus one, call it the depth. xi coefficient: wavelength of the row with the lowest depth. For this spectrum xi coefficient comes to 4241.36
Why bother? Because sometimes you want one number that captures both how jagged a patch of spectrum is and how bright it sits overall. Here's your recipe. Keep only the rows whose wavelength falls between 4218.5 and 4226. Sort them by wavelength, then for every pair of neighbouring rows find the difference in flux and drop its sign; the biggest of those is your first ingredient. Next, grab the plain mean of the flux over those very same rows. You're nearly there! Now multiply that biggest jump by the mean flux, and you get 15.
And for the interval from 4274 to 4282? 12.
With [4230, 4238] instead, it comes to 10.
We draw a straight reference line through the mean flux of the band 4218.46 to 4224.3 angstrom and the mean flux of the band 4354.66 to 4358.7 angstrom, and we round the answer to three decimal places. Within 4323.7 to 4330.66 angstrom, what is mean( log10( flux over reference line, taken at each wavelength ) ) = -0.052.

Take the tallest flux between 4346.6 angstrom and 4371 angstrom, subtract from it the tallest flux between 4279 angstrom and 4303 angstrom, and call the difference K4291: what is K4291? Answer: 1.3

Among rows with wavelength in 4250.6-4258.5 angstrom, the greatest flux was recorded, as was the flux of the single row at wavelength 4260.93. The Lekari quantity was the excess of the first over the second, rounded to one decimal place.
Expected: 2.1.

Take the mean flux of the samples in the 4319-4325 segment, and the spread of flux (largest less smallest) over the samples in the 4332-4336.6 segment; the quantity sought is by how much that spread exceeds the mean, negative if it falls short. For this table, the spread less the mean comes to -4.4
